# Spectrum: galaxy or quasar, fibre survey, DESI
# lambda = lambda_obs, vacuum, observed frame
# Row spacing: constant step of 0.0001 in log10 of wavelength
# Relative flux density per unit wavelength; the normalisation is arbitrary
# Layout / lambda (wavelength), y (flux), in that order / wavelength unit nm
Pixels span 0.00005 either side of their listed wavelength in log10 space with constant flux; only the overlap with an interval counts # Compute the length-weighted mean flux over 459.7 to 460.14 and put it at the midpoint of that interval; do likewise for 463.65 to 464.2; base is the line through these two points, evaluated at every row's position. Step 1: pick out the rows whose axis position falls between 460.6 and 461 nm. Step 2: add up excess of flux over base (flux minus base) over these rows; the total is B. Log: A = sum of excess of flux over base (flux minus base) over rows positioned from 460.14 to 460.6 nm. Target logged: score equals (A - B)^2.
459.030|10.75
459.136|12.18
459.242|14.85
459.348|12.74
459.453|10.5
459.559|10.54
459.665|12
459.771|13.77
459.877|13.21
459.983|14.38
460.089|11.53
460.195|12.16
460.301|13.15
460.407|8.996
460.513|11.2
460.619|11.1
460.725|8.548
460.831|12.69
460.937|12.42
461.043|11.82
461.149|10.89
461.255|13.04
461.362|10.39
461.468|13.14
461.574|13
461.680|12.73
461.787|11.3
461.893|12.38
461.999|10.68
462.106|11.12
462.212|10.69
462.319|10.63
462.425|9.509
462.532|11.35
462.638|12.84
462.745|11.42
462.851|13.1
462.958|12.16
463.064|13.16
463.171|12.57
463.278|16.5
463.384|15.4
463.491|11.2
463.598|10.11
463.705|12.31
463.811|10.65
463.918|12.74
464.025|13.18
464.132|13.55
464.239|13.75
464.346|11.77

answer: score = 0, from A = -7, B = -7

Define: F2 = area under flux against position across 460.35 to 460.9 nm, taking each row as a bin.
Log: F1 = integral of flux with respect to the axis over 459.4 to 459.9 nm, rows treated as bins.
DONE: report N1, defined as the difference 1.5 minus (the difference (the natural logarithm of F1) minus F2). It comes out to 5.5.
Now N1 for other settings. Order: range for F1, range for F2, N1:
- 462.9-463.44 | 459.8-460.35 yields 6.6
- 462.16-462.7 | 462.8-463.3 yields 6.4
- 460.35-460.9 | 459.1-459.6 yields 5.8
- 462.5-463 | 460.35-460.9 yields 5.5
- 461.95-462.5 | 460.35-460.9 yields 5.6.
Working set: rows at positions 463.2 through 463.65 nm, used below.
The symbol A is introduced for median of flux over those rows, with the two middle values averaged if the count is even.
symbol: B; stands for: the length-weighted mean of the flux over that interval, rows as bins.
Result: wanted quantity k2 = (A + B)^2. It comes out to 706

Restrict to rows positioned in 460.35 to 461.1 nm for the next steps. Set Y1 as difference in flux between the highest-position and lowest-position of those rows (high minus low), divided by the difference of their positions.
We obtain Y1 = 4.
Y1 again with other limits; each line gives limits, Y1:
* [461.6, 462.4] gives -3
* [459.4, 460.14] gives 2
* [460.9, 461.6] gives 1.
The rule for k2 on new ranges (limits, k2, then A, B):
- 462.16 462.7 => 470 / 10.7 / 11.0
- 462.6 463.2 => 637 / 12.7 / 12.5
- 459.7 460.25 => 685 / 13.2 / 13.0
